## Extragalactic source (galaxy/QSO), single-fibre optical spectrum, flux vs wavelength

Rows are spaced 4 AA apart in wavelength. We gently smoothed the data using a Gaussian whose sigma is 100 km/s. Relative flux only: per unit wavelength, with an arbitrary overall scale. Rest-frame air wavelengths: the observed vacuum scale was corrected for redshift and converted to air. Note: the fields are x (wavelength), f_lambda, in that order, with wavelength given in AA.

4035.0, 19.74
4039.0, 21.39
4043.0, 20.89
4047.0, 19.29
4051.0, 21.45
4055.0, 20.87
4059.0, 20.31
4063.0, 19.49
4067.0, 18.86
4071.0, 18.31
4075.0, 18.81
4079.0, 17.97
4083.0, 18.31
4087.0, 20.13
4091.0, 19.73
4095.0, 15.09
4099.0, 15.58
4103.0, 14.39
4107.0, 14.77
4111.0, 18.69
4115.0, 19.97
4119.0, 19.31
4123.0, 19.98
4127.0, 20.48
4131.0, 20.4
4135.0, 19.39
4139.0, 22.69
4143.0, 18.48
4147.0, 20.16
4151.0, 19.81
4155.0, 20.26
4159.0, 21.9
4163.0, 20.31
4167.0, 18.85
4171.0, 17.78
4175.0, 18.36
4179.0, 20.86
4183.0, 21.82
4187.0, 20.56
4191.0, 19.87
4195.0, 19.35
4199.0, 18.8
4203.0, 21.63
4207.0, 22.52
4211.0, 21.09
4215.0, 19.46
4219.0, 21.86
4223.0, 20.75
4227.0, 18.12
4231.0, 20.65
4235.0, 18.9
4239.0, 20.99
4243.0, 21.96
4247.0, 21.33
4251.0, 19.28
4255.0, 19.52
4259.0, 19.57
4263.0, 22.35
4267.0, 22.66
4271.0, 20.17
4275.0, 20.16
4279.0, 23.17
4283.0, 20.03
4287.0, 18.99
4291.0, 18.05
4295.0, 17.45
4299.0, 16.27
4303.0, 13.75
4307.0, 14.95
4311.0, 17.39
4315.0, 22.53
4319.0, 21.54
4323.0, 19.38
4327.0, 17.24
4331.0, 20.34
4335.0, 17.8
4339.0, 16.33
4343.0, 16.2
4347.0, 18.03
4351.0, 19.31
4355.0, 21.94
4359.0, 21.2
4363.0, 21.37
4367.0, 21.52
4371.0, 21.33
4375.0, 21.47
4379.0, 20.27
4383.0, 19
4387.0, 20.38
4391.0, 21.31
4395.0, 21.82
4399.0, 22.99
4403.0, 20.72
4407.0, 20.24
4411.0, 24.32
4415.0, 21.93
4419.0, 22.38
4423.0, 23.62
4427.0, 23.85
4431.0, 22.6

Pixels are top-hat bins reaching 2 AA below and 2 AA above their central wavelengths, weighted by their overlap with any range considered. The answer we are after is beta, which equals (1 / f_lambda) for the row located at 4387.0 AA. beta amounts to 0.049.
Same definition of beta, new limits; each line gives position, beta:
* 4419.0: 0.045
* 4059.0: 0.049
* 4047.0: 0.052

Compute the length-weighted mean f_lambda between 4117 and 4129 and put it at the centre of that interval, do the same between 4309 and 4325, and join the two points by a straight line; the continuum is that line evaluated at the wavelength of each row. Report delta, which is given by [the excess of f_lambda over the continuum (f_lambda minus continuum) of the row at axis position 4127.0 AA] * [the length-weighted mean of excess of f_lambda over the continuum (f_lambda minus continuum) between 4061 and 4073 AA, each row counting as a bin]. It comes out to -0.5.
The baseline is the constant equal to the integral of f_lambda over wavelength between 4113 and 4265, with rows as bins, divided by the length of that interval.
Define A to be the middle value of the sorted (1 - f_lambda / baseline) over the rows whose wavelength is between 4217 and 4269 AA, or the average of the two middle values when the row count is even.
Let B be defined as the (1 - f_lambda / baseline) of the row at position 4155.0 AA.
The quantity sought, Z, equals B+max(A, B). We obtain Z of 0.00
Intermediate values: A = -0.02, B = 0.00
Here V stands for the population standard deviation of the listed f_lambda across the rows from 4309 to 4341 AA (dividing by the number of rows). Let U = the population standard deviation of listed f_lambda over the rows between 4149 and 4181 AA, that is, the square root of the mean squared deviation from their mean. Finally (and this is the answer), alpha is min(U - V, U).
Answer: -0.8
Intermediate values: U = 1.3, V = 2.09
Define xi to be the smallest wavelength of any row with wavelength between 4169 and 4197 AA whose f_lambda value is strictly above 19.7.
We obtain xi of 4179.0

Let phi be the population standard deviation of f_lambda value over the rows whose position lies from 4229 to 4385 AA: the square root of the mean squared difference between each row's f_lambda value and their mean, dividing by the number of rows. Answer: 2.2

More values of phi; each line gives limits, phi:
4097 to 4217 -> 2.0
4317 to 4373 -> 2.0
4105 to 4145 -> 1.9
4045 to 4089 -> 1.1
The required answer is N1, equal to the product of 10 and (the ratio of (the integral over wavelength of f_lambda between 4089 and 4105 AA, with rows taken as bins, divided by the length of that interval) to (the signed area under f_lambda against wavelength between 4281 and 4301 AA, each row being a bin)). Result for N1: 0.45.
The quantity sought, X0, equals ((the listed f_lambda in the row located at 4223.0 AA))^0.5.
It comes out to 4.56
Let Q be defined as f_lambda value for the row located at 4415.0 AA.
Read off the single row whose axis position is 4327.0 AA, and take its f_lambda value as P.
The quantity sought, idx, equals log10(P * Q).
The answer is 2.58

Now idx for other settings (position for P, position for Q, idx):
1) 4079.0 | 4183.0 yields 2.59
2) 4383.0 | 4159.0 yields 2.62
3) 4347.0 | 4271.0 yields 2.56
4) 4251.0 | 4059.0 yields 2.59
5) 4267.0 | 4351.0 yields 2.64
